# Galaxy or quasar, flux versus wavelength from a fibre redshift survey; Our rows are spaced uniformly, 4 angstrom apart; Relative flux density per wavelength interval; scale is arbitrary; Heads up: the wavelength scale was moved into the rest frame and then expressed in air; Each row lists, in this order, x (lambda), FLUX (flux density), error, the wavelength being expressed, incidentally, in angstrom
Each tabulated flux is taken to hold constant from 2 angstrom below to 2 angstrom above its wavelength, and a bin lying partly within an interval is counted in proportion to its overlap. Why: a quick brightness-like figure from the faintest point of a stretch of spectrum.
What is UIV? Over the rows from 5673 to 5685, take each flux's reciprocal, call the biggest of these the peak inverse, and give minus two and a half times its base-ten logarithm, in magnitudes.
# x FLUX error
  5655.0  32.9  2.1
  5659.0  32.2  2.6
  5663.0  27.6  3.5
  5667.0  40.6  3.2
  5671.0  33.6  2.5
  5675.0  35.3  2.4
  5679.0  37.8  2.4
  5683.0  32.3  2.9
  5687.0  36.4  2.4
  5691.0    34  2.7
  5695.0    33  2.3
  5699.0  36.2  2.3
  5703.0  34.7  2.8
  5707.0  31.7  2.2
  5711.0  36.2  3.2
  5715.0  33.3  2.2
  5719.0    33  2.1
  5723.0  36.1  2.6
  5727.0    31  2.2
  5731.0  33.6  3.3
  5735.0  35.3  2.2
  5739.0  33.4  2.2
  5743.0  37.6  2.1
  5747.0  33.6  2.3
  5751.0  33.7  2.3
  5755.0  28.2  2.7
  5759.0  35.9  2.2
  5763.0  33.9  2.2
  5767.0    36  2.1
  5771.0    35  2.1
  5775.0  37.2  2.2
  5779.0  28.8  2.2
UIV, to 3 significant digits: 3.77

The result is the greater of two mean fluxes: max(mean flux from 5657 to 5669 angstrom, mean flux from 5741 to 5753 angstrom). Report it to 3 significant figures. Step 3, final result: 35.0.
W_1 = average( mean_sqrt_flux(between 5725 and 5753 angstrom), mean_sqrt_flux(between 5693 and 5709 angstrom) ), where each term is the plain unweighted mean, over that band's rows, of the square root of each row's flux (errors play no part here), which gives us 5.83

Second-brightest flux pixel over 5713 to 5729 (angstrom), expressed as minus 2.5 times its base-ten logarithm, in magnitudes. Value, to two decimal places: -3.81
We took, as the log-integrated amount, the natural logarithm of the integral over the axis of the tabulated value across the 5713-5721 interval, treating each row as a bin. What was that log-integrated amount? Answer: 5.58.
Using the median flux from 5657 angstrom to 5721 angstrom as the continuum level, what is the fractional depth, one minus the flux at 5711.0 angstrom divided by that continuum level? -0.071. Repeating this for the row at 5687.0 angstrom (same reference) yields -0.077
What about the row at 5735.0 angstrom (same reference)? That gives -0.044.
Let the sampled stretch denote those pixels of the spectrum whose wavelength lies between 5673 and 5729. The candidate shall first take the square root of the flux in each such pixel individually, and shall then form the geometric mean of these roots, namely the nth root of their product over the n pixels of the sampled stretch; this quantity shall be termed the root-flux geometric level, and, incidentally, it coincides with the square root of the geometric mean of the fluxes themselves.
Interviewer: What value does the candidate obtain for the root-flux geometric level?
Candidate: 5.86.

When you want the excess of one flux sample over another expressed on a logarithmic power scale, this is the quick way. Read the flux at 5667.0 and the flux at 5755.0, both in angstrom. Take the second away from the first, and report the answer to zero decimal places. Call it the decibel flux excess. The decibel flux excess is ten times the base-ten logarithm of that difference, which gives 11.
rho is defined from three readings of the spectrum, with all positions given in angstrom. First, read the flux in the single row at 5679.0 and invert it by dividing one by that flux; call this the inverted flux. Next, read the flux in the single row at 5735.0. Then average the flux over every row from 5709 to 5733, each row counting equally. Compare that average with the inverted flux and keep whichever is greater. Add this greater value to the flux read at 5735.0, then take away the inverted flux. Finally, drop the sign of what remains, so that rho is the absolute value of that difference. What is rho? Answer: 69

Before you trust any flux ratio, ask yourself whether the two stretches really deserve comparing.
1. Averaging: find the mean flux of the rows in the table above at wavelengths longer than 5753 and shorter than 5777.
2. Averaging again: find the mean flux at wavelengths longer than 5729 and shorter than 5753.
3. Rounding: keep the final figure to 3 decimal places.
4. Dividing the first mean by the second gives 0.995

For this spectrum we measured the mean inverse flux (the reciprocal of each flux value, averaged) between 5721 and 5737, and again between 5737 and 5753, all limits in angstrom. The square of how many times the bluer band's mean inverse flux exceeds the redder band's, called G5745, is 1.04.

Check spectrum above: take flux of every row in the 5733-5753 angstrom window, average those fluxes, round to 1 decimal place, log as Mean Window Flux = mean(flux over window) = 34.7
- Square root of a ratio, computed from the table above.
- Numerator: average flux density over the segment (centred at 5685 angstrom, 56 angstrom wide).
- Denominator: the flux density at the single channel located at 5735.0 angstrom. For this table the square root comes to 0.99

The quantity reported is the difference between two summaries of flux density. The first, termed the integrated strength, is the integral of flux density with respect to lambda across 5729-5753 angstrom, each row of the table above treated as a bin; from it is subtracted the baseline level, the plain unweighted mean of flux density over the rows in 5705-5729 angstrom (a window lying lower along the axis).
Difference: 795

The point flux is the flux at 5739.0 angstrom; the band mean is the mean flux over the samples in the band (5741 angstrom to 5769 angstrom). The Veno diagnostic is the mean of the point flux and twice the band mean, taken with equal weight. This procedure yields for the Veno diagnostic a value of 50.8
